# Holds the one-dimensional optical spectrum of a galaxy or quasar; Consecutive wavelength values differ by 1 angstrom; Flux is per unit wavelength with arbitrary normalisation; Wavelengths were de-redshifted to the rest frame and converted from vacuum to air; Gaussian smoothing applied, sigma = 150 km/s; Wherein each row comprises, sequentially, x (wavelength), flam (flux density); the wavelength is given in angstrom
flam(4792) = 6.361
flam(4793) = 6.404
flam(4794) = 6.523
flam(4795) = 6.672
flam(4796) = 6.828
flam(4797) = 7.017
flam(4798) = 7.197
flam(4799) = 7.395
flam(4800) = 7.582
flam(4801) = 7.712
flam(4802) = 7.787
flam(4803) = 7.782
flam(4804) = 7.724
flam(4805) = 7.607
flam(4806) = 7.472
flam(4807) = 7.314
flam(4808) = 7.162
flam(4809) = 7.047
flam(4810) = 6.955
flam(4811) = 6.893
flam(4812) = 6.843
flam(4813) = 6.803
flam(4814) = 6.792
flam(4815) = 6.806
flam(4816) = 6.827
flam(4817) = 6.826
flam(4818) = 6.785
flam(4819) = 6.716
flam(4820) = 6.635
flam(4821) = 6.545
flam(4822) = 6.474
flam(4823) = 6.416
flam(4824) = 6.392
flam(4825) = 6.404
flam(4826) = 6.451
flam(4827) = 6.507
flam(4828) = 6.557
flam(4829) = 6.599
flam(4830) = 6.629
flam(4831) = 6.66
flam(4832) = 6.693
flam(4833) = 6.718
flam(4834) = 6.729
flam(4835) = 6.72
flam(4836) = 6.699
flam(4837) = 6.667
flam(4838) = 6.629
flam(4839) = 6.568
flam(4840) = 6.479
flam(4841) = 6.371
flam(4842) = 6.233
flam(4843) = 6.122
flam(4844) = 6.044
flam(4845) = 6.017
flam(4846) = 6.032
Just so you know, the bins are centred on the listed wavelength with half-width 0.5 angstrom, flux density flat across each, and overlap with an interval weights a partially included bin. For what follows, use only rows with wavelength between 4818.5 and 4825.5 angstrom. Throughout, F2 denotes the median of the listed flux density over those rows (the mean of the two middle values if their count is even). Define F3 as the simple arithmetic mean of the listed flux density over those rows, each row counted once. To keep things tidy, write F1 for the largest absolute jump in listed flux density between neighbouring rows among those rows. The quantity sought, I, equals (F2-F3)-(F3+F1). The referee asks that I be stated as -6.6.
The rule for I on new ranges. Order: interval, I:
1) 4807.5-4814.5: -7.1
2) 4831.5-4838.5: -6.7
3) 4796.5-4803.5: -7.6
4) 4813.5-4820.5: -6.8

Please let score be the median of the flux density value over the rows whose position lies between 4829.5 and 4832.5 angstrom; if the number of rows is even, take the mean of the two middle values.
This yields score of 6.66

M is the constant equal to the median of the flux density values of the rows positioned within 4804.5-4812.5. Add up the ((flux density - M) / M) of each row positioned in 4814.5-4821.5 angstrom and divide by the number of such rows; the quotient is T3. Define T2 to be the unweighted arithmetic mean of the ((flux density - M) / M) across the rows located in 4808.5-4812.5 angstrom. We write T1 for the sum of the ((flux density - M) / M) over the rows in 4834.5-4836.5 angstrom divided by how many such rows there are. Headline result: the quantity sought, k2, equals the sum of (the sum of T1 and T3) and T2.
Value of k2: -0.13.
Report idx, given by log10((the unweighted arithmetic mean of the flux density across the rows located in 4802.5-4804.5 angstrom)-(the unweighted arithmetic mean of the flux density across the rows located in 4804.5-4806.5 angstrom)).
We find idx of -0.67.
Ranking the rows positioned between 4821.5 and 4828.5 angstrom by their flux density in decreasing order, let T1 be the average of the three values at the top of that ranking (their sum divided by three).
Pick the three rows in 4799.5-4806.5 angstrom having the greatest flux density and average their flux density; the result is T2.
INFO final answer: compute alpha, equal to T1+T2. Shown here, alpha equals 14.3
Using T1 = 6.51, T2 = 7.8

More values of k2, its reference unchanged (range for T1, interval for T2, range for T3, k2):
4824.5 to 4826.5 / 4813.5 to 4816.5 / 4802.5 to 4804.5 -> -0.05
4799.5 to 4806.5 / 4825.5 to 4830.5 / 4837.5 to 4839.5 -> -0.07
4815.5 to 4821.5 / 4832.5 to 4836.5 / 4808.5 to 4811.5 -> -0.13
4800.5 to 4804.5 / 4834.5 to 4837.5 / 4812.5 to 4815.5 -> -0.01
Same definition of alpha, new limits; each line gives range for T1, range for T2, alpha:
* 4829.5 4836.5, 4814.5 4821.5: 13.5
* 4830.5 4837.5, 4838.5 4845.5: 13.2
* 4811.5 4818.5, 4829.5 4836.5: 13.6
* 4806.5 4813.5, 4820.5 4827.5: 13.7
